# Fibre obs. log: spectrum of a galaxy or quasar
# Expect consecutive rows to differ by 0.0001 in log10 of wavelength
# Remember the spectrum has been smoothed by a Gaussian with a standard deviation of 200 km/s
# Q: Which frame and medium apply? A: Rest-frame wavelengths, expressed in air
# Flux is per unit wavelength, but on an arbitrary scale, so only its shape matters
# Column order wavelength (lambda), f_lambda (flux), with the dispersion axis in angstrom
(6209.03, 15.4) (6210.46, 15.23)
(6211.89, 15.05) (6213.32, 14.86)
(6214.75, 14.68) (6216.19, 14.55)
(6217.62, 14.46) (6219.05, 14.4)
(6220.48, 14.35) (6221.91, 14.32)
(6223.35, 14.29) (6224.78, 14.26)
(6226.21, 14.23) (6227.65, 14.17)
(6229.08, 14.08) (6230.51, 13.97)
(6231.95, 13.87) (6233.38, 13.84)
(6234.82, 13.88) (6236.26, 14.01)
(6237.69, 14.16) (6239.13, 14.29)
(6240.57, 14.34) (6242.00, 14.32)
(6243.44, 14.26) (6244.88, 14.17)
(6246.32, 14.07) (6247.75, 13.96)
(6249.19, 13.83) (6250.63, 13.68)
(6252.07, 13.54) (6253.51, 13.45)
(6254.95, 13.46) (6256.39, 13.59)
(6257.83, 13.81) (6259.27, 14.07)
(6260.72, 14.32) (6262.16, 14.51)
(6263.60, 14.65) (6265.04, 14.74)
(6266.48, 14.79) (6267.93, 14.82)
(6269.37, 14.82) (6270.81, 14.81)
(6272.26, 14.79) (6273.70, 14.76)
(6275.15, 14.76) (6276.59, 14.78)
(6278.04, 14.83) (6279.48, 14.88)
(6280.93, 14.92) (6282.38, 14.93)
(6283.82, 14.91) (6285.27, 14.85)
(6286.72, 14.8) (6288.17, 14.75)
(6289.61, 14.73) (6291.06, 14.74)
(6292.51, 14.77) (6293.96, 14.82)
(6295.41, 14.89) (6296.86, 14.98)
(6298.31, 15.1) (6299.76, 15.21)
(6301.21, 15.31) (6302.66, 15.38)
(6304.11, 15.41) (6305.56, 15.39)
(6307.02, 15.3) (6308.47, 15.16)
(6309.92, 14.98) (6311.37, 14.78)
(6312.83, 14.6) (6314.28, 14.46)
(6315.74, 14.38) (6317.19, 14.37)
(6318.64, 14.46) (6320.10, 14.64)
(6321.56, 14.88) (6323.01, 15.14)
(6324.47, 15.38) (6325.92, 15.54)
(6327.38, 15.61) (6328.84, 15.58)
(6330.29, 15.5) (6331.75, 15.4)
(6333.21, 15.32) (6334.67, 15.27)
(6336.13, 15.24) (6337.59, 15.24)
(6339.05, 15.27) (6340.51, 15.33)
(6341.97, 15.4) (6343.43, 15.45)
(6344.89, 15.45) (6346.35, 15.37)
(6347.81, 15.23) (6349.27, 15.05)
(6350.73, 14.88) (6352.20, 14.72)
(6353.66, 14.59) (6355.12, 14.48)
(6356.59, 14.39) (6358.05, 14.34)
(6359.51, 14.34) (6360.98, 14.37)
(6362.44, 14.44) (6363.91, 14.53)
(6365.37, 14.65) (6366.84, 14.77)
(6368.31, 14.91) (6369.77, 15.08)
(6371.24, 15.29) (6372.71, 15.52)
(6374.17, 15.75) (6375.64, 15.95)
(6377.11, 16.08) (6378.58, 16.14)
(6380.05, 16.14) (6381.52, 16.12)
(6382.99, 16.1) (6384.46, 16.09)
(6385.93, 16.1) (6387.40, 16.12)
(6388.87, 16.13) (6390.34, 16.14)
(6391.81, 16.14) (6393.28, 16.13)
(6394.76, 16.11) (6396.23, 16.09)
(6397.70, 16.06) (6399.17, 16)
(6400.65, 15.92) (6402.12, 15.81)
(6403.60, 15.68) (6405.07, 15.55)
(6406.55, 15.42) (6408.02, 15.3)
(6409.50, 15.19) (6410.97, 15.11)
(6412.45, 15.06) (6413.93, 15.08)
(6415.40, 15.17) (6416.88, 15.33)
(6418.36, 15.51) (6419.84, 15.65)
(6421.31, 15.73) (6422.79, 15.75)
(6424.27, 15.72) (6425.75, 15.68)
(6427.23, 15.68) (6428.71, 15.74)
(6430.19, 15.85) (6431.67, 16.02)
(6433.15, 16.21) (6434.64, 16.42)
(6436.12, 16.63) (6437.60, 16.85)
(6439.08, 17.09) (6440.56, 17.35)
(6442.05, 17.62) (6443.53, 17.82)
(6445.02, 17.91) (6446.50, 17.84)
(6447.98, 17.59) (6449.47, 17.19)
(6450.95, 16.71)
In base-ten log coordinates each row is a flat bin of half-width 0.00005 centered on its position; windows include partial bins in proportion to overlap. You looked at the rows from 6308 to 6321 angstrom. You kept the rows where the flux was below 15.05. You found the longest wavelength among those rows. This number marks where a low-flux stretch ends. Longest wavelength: 6320.10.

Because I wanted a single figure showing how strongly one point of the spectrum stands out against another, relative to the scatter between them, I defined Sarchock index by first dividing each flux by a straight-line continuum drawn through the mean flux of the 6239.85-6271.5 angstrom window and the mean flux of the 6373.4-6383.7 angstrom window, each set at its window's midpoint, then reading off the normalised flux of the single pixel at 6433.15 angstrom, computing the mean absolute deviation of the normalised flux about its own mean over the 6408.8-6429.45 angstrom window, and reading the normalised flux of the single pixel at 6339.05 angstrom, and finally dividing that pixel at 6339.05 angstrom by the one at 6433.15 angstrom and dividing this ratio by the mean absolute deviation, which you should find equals 92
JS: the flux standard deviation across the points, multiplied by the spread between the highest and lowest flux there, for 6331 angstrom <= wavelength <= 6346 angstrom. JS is 0.0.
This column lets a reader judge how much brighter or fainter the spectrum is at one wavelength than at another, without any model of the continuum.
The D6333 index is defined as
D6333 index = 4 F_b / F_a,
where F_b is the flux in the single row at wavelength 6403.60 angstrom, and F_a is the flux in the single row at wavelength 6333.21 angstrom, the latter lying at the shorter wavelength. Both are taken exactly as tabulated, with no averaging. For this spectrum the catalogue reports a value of 4.1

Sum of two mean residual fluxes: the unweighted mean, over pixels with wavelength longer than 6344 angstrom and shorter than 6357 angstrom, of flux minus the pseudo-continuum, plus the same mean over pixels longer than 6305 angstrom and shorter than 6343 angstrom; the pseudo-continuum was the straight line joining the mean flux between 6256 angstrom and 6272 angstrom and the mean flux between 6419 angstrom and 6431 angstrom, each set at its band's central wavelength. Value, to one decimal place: -0.1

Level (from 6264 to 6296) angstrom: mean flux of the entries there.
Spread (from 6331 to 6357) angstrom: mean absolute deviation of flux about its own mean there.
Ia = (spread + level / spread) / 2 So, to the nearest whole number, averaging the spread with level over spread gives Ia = 26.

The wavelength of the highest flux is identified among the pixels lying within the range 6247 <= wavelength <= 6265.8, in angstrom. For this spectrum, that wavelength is 6265.04 angstrom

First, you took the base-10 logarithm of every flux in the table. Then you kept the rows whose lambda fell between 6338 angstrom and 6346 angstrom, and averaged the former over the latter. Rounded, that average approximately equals 1.19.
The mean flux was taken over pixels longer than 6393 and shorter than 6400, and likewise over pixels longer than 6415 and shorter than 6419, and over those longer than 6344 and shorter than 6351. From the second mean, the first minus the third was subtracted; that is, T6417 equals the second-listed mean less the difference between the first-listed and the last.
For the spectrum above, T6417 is 14.5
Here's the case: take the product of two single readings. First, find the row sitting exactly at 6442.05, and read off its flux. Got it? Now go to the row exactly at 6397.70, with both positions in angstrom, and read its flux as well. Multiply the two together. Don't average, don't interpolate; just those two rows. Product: 283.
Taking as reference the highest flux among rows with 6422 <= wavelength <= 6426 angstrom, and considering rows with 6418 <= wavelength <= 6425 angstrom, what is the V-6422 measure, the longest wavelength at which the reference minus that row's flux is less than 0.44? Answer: 6424.27 angstrom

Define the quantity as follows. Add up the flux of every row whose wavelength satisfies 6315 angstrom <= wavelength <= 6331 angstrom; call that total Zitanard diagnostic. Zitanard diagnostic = 165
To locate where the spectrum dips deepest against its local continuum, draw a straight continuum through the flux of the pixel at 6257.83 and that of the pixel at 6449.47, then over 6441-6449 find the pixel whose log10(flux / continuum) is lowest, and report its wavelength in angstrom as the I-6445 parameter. 6447.98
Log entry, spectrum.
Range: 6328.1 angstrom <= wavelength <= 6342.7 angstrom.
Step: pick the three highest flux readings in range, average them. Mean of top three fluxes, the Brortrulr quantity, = 15.5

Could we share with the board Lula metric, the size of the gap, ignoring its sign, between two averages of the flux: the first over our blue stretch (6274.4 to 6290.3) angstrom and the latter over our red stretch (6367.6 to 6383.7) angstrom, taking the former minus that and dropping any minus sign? 0.9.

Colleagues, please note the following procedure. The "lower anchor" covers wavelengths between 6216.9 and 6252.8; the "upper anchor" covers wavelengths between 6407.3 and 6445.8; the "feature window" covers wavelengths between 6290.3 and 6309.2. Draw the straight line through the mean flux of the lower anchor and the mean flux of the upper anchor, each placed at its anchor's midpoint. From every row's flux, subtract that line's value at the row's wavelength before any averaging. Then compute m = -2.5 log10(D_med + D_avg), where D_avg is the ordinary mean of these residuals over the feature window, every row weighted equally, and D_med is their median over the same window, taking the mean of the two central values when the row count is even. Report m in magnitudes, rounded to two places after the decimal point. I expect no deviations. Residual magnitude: 0.41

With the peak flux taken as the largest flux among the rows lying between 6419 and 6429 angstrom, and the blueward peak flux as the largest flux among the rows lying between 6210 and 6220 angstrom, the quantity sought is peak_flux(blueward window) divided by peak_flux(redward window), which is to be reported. 0.97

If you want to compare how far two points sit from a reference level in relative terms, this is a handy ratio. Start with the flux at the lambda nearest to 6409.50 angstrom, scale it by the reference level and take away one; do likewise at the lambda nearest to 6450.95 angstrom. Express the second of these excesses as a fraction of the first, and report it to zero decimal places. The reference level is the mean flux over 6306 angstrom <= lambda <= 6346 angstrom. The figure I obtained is 22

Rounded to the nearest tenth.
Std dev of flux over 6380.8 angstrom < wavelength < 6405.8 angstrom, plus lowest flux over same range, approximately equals 15.7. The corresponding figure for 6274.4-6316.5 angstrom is 14.6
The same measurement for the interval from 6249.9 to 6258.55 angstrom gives 13.6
